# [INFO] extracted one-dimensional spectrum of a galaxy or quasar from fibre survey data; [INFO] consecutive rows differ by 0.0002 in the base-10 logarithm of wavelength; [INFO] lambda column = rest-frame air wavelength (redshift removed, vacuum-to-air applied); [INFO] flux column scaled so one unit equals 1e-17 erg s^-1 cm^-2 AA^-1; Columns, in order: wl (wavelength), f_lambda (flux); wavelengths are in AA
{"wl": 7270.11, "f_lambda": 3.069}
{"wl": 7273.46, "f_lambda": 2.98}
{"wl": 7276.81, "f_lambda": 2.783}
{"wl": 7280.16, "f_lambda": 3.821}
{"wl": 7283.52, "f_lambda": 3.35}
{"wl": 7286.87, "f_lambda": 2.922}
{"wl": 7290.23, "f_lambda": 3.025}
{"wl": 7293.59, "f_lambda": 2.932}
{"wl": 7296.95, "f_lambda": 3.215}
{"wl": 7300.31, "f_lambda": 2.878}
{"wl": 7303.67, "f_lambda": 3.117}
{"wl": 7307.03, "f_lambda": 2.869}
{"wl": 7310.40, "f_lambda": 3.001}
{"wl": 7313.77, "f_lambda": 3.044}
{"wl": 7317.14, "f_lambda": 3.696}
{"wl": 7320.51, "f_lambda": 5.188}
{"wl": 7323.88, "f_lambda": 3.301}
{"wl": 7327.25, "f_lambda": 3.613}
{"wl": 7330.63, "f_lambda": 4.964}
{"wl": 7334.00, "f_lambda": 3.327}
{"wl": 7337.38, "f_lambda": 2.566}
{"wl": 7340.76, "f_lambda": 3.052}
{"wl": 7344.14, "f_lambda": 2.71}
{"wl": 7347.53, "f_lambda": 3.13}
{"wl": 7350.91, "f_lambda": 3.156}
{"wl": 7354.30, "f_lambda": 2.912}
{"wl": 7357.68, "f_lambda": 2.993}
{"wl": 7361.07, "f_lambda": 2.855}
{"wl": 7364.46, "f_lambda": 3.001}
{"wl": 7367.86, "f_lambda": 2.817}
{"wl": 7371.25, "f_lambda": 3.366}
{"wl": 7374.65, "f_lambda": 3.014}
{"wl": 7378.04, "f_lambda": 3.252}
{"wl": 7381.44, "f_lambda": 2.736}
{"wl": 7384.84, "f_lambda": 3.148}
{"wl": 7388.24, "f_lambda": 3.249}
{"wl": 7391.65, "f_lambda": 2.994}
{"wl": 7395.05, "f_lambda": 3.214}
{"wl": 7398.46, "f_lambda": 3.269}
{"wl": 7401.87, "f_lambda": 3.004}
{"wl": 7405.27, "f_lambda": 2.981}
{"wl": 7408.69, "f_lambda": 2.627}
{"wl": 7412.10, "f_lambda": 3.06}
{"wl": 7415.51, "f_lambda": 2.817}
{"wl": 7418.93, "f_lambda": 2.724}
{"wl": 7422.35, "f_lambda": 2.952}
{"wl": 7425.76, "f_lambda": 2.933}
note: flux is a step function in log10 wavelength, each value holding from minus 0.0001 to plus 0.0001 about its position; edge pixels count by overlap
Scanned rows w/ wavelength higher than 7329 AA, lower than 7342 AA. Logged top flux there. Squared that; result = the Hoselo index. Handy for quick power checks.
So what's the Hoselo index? 25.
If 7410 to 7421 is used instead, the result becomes 9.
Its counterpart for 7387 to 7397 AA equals 11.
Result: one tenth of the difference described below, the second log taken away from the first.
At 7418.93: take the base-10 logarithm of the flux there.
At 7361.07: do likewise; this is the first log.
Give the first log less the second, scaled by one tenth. 0.002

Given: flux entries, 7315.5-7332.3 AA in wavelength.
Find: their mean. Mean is 4.2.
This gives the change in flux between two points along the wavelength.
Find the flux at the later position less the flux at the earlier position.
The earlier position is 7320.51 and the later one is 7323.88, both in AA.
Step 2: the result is -1.9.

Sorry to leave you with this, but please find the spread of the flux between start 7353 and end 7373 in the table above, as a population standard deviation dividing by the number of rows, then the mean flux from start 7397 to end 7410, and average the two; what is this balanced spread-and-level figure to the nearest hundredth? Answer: 1.58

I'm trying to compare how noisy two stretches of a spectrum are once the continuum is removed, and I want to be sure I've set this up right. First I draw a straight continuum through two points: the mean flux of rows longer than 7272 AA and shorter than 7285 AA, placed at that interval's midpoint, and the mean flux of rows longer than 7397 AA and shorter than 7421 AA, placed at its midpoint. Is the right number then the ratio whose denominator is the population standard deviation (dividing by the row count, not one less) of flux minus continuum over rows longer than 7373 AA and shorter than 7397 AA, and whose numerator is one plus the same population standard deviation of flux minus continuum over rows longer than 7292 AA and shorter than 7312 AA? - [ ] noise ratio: 6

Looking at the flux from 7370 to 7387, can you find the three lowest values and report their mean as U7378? 2.97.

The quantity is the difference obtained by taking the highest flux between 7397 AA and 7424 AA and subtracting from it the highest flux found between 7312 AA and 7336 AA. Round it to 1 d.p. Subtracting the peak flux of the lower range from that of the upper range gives -1.9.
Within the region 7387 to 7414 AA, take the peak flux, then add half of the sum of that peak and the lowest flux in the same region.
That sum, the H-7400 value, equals 6.22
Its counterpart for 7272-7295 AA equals 7.12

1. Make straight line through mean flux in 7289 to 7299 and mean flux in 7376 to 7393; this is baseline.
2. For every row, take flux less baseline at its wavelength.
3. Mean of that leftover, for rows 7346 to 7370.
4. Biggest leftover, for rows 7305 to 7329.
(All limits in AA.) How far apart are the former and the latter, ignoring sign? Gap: 2.2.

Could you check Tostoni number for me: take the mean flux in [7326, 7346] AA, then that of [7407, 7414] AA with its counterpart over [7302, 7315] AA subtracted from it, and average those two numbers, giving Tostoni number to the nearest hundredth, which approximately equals 1.60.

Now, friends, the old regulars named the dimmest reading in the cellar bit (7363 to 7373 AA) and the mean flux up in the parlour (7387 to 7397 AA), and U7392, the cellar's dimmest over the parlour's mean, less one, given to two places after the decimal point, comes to -0.11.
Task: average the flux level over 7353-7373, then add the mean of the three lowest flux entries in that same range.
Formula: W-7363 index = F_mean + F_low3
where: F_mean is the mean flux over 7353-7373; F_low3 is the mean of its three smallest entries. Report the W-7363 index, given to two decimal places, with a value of 5.85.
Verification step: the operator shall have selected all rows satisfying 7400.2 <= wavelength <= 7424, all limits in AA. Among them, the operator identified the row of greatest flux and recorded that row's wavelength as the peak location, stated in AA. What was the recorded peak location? 7412.10 AA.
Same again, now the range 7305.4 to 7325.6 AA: 7320.51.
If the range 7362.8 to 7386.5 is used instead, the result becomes 7371.25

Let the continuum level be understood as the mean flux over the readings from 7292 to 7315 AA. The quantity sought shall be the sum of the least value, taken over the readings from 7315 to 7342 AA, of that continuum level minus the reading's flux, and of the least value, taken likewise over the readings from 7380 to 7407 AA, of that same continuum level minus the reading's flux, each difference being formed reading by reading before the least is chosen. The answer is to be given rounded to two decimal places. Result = -2.44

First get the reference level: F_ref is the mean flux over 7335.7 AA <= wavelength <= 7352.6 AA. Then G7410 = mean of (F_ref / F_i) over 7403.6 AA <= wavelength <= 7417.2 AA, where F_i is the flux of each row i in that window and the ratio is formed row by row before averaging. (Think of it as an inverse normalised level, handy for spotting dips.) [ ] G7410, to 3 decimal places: 1.021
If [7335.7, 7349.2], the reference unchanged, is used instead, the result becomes 1.027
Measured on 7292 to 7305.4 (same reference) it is 0.965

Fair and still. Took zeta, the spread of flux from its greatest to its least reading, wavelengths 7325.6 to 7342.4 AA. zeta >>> 2.40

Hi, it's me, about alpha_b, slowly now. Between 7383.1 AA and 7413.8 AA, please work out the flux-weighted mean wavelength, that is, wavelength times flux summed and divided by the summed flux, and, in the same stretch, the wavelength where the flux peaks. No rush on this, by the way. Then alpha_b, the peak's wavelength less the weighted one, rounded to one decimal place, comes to 0.3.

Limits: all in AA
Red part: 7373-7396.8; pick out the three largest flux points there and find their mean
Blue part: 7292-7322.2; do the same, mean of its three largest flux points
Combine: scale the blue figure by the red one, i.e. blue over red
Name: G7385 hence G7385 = 1.25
